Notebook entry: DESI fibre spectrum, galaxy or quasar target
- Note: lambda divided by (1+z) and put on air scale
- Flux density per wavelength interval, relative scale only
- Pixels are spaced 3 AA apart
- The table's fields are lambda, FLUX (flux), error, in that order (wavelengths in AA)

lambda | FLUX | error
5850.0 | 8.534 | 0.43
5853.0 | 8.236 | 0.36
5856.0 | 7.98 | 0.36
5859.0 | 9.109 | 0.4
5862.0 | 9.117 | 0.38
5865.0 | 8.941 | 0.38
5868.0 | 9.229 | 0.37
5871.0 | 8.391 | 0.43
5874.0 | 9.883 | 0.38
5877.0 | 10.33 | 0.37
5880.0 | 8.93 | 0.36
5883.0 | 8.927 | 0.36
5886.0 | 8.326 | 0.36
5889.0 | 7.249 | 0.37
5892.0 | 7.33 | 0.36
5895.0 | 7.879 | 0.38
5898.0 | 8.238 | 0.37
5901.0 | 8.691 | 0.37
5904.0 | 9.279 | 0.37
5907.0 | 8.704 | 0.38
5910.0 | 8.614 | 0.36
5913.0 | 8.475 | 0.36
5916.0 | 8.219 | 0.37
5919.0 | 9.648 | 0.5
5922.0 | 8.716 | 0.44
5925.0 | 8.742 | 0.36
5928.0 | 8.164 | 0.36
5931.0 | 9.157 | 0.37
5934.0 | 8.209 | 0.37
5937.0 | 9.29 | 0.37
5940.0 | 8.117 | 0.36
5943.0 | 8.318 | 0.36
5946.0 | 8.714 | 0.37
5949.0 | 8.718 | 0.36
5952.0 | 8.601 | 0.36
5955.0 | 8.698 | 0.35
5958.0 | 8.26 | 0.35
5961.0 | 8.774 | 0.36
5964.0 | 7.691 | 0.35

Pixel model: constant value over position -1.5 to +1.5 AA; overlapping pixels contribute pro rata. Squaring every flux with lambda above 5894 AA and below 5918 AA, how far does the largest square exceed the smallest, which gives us 24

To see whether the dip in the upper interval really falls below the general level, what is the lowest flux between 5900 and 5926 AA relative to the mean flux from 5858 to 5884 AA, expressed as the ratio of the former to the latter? 0.89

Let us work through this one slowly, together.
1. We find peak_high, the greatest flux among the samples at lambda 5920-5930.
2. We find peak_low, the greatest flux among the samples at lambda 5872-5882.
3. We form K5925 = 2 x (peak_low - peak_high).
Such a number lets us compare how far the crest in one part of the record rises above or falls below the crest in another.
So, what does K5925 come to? 3.2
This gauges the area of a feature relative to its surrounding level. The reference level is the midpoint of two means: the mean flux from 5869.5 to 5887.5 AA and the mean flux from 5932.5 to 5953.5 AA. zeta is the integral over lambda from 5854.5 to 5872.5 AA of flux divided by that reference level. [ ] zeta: 17.9 AA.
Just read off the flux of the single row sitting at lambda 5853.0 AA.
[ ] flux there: 8.236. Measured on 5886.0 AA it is 8.326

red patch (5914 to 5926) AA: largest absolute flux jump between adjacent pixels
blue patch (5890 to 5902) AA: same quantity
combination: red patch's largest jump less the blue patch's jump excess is 0.9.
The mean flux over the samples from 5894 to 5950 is 8.63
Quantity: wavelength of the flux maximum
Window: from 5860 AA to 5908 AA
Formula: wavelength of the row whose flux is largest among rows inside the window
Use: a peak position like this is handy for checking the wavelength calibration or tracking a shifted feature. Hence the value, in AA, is 5877.0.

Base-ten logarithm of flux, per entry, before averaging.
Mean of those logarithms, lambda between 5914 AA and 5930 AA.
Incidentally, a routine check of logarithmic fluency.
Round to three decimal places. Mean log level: 0.939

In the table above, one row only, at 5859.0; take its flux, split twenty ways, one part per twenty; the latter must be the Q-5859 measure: 0.455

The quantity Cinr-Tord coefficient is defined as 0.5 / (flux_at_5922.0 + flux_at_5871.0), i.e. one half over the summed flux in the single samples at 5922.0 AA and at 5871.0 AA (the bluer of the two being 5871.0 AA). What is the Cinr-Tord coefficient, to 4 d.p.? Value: 0.0292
